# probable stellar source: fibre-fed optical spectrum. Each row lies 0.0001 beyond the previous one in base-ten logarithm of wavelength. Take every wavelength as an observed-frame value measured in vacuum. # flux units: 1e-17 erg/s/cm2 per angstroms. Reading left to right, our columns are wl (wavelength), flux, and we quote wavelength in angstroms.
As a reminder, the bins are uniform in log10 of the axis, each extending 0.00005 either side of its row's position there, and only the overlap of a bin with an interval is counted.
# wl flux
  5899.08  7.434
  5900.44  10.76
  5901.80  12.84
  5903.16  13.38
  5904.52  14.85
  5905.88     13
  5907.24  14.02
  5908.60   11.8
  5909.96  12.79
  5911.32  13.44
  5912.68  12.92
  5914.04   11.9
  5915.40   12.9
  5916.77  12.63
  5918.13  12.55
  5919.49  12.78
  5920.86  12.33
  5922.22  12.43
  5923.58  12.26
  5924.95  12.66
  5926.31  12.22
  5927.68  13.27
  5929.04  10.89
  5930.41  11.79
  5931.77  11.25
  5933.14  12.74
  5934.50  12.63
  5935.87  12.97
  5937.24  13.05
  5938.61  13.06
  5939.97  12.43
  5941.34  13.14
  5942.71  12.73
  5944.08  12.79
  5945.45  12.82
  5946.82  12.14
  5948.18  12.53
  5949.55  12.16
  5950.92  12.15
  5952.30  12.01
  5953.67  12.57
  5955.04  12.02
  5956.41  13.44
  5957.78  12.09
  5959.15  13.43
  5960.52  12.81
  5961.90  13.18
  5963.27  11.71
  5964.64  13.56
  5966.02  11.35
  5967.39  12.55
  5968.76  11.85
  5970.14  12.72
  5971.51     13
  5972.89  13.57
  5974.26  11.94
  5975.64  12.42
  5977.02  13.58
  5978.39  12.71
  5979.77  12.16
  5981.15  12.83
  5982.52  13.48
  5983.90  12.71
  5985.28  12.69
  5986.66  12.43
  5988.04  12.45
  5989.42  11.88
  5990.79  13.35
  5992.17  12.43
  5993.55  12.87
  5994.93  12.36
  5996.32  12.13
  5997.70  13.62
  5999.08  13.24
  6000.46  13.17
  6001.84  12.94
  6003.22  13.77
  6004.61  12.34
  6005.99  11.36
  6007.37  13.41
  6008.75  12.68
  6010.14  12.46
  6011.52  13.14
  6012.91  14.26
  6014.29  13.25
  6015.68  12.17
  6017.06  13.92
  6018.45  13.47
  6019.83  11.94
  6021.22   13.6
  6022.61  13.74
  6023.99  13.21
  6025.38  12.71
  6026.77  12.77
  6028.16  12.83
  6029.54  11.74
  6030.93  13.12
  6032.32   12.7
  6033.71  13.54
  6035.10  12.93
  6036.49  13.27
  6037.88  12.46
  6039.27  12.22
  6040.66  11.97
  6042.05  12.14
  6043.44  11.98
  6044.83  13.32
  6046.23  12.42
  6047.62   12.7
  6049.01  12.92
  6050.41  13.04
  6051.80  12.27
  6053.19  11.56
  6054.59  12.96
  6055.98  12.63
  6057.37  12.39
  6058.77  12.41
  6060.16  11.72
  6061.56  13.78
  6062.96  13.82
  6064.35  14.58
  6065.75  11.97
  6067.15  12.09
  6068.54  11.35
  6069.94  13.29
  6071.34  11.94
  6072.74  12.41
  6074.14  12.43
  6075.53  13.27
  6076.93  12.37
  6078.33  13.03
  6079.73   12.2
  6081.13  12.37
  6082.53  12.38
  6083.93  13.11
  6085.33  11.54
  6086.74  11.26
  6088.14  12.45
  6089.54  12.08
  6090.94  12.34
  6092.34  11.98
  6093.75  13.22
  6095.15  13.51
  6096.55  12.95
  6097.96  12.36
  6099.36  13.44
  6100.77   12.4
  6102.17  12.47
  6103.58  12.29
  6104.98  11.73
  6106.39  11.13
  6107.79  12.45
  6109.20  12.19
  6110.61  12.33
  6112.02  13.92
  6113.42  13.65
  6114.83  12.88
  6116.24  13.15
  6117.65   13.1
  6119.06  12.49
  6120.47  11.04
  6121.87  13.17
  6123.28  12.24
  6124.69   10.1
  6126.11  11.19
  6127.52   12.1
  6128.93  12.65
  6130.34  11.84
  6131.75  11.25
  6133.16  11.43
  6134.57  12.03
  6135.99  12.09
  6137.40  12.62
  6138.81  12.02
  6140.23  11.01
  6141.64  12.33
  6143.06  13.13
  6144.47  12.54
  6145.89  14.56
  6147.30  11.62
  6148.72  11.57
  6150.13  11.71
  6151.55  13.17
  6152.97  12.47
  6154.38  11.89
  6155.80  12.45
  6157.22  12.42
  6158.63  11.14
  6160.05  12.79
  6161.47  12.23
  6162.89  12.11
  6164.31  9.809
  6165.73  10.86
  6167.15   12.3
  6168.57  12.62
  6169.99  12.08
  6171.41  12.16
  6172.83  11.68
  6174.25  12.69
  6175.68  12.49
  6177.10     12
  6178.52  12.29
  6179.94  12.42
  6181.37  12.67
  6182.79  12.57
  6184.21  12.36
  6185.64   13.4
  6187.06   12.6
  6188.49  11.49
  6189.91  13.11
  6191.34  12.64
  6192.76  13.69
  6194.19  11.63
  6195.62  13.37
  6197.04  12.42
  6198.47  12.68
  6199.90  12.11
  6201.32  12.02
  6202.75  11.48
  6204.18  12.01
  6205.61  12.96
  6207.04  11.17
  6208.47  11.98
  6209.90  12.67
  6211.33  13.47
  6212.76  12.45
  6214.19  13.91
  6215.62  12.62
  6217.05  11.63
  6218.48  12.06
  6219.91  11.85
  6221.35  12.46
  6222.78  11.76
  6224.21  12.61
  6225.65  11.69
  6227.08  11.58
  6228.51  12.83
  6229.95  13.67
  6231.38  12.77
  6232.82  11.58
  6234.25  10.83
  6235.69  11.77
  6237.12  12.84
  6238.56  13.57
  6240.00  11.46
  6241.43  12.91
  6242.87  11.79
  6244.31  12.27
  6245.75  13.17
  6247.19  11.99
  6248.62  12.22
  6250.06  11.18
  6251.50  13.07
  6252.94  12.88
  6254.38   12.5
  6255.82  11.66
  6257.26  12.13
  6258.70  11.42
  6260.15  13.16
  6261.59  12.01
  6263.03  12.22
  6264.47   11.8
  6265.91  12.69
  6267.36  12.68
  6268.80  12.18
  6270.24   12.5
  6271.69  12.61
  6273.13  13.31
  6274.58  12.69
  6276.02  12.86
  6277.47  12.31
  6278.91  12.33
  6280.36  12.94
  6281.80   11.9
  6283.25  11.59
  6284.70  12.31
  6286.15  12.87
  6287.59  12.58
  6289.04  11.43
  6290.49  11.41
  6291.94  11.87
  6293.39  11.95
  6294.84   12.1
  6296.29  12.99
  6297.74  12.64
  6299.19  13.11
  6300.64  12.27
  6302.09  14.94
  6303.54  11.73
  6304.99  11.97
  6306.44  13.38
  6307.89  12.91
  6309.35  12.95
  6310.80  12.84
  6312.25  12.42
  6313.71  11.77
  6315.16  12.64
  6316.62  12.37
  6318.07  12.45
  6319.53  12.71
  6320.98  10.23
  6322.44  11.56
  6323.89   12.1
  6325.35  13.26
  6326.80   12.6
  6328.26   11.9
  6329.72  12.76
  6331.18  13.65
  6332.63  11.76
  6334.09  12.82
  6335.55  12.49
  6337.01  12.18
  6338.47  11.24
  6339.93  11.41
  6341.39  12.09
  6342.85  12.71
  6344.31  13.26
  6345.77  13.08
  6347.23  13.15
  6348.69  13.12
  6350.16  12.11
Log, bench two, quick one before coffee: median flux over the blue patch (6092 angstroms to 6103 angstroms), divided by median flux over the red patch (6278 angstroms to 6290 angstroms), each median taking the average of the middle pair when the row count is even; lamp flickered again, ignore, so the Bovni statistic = 1.03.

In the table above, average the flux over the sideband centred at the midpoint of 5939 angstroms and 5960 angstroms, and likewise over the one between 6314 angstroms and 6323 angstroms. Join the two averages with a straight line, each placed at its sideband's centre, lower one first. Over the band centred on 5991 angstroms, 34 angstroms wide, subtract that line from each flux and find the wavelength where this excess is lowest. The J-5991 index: 6005.99 angstroms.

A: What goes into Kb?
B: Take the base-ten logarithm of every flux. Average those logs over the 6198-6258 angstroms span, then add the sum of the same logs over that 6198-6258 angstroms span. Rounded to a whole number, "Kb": 47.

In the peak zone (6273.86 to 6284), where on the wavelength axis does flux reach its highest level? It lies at 6280.36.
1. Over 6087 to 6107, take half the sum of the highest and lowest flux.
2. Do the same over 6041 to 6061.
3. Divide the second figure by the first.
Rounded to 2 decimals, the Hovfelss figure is 1.01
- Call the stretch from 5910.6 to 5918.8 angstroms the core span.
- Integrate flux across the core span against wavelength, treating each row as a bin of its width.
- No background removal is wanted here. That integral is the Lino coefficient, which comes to 104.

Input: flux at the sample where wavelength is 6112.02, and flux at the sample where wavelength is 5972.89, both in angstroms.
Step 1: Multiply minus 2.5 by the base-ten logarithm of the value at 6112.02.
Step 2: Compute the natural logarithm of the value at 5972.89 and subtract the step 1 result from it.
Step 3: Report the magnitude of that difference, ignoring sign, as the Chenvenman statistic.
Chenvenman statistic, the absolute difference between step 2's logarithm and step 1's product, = 5.47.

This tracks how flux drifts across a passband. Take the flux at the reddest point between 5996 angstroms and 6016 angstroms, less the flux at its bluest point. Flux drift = 0.0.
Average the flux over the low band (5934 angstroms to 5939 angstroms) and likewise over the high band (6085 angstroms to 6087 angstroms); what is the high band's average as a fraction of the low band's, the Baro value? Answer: 0.88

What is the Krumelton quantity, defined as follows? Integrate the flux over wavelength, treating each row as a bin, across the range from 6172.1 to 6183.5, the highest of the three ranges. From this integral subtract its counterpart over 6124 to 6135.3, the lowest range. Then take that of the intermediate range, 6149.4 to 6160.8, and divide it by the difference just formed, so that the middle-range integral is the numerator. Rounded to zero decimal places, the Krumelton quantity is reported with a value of 14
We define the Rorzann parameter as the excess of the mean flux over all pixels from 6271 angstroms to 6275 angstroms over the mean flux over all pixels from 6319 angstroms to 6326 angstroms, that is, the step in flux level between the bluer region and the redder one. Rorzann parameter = 0.9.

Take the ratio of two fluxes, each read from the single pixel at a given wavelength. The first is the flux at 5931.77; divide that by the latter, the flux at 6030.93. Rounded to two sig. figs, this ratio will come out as 0.86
